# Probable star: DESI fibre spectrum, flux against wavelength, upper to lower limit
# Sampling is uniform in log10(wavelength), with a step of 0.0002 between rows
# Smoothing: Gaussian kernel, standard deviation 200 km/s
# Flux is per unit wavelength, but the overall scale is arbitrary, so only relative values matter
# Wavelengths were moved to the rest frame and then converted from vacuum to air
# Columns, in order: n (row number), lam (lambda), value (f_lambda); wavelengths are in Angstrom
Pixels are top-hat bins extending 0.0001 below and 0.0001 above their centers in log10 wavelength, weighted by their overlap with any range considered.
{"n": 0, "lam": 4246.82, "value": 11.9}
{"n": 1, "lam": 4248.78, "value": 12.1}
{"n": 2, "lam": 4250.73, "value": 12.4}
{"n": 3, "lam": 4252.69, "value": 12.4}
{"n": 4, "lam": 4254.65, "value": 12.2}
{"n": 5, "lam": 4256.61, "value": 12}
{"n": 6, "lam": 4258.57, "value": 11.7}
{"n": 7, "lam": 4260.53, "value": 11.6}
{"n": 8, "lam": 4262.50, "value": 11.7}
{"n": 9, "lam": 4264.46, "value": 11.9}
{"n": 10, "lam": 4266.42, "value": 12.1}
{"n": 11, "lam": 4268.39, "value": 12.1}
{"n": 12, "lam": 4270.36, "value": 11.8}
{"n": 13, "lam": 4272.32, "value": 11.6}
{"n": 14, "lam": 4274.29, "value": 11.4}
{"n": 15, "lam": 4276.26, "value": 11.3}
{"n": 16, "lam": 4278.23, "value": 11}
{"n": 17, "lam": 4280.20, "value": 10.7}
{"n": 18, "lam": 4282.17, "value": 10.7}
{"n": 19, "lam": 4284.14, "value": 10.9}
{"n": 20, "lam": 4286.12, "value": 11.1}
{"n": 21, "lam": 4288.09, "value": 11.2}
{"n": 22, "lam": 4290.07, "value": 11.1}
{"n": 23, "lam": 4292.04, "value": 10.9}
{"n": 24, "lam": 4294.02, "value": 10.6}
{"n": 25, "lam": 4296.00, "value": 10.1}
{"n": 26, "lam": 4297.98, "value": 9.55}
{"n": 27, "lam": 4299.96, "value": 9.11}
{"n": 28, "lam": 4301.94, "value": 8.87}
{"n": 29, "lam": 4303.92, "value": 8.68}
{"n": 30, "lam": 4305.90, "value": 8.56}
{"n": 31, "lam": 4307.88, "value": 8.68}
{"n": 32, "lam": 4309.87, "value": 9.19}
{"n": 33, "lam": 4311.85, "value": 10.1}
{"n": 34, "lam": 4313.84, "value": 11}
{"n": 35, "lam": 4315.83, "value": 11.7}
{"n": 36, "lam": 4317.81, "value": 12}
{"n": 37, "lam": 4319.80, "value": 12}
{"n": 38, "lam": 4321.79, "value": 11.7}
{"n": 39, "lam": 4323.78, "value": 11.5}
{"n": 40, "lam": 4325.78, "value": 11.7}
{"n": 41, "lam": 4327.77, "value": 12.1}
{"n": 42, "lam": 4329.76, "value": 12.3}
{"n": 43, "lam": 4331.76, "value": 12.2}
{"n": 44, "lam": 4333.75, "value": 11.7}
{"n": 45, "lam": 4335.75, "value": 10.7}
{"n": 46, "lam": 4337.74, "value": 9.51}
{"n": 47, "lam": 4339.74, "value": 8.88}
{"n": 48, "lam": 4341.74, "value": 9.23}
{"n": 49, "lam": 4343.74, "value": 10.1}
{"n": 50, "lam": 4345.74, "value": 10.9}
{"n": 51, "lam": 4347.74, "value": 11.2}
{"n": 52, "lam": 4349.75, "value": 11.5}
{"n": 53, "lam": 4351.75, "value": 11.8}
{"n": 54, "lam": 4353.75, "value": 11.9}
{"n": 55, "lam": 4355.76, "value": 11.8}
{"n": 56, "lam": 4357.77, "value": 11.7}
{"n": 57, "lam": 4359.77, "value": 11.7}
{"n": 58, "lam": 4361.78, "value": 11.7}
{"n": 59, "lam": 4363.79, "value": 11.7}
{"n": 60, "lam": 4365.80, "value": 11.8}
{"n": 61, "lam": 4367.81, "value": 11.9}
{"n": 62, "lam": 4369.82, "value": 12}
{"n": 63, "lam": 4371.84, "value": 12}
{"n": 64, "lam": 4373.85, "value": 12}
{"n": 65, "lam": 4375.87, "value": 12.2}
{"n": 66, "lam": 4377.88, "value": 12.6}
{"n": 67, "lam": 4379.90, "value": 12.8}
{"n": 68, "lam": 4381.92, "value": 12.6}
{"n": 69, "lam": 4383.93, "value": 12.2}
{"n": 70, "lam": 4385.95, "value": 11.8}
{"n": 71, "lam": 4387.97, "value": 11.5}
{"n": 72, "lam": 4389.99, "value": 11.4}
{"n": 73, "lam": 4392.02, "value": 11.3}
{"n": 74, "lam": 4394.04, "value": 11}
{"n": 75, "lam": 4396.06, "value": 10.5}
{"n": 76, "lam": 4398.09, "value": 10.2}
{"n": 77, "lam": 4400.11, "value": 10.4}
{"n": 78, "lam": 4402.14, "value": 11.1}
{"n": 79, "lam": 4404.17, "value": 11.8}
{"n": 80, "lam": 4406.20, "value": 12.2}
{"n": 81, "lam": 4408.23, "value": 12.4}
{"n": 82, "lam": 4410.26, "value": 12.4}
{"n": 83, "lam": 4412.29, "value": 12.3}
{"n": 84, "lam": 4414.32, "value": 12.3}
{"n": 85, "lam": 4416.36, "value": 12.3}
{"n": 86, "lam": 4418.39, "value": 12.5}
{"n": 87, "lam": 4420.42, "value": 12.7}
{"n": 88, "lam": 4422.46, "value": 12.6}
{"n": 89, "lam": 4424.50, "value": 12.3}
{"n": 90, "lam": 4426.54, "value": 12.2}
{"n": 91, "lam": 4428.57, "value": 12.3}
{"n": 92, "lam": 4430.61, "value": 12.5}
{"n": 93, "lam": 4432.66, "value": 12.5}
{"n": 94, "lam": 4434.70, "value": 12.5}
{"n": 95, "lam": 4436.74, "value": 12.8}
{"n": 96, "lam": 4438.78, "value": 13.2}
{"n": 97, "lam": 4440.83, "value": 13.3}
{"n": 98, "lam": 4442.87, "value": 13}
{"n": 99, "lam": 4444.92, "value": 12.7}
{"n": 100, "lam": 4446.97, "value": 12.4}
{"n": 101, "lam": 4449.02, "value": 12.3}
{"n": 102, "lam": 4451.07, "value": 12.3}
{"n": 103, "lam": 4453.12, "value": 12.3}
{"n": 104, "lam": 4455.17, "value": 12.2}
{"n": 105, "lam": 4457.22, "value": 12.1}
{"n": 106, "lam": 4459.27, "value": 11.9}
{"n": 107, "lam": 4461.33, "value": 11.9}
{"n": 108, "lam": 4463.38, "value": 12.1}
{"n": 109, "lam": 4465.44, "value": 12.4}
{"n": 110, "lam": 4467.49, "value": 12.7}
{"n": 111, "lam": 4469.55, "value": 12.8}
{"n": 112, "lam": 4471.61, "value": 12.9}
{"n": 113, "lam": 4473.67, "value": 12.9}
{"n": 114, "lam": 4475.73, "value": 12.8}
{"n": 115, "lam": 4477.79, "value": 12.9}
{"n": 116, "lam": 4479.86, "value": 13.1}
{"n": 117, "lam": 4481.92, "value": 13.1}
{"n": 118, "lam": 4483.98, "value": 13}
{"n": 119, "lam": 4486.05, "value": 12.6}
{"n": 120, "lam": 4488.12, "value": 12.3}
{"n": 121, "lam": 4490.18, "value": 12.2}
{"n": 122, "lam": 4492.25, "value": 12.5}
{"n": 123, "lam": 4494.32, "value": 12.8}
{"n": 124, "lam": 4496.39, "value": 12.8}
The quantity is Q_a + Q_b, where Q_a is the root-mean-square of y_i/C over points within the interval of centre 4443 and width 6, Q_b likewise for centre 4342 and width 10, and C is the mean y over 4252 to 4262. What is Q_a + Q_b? 1.90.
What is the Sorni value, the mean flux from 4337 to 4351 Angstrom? 10.2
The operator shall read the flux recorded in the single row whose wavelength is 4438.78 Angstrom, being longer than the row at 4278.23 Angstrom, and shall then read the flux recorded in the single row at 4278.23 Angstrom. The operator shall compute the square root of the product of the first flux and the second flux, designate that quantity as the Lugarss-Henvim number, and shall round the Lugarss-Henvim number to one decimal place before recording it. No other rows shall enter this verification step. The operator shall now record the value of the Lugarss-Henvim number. 12.0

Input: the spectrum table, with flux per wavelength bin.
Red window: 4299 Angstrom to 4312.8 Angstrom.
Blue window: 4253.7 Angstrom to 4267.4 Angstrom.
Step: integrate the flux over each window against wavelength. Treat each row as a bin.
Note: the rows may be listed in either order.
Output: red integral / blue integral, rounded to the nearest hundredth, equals 0.77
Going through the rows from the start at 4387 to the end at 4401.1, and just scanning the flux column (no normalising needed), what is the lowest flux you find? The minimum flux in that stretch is 10.2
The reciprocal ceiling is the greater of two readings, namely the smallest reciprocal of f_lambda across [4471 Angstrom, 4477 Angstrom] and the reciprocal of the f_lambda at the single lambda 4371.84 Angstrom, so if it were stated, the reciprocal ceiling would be 0.0833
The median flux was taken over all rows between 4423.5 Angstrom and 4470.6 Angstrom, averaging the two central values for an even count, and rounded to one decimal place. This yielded 12.4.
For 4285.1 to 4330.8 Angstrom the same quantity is 11.0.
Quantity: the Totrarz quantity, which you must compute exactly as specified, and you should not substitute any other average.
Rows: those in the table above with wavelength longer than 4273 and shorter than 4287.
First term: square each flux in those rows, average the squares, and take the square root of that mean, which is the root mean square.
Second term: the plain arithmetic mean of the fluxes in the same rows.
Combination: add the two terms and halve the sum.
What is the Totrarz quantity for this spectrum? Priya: 11.0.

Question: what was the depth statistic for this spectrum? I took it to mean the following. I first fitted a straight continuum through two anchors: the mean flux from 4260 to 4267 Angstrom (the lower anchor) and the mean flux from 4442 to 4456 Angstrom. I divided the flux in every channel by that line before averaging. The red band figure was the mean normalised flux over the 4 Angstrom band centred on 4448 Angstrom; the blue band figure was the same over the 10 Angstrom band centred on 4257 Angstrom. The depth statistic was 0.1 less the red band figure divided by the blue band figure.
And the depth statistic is -0.88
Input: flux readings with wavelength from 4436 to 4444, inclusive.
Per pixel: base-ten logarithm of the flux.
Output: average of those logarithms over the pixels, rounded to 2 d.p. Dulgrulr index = 1.12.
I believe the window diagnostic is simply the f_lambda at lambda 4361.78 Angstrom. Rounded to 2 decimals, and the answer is 11.70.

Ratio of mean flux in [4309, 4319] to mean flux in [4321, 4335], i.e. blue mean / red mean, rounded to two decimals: 0.91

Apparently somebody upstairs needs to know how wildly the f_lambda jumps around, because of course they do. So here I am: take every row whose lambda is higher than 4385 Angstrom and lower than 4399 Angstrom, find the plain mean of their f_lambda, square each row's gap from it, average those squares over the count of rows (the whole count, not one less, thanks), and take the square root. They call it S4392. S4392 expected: 0.53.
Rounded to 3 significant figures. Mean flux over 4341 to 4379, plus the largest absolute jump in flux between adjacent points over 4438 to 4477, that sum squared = 141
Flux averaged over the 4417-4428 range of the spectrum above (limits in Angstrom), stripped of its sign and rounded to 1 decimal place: 12.5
